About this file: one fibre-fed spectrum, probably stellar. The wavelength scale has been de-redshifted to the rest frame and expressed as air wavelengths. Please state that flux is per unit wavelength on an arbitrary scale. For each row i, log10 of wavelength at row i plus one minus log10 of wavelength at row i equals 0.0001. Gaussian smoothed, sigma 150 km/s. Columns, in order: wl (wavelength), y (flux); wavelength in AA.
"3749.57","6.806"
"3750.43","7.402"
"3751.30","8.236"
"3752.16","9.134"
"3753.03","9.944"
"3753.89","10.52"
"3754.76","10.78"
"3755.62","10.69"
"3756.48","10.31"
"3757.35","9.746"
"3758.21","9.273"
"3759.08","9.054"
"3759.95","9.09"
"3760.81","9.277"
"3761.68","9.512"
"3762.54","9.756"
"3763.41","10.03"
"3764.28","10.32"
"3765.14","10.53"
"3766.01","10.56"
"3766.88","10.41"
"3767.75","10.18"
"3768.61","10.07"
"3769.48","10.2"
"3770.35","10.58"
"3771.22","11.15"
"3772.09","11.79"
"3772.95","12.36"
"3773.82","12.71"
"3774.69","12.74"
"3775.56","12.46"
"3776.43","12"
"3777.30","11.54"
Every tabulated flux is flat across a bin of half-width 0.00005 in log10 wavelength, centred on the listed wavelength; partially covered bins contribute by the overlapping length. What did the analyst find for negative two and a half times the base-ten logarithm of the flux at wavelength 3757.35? -2.47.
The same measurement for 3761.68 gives -2.45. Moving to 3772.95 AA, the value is -2.73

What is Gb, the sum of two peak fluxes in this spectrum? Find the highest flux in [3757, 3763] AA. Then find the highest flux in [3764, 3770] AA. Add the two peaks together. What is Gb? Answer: 20.3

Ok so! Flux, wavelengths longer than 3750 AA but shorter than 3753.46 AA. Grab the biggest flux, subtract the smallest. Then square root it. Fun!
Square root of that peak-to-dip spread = 1.6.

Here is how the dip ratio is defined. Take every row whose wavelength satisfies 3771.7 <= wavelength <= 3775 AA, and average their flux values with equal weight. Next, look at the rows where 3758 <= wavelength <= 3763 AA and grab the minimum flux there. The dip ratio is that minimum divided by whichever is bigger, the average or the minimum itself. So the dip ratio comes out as 0.73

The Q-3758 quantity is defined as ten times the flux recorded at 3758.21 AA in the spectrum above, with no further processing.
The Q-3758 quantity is 93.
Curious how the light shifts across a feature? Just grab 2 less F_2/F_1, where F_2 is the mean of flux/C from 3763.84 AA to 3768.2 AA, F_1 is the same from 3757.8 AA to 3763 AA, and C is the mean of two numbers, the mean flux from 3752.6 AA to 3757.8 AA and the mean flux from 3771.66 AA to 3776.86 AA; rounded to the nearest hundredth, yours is 0.88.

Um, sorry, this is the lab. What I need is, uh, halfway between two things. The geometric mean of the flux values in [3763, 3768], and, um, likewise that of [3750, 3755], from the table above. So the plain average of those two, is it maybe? 9.8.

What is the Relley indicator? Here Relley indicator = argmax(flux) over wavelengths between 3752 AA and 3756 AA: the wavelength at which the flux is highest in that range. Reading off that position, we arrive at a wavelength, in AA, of 3754.76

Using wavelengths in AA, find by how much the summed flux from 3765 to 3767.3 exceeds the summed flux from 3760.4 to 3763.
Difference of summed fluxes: 3.0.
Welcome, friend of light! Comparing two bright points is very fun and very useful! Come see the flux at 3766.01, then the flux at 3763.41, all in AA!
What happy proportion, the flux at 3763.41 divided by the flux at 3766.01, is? 0.95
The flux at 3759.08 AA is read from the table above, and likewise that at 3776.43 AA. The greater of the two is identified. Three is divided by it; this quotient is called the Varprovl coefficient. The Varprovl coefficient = 0.25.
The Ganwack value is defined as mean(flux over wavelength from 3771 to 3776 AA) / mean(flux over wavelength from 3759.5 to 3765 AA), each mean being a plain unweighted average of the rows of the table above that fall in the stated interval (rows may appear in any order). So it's 1.26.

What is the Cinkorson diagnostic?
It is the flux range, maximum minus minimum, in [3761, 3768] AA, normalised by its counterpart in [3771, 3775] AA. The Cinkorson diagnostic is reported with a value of 0.7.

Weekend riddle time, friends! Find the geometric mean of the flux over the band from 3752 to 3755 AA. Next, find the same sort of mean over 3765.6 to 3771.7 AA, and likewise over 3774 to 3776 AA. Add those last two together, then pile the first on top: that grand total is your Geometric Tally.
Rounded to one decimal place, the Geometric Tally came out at 33.1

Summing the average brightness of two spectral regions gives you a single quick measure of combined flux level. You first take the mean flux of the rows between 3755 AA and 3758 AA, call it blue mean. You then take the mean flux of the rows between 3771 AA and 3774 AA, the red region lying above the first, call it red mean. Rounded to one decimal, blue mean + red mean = 22.3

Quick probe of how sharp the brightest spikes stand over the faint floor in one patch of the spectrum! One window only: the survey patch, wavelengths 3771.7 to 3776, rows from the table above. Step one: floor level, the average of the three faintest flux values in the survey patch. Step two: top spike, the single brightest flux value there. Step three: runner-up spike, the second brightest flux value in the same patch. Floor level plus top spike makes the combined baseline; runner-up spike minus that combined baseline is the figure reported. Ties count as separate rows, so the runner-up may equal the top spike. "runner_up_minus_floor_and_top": -12.2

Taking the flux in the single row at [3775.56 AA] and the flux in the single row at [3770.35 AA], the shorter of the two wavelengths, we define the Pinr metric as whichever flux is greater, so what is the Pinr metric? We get 12.5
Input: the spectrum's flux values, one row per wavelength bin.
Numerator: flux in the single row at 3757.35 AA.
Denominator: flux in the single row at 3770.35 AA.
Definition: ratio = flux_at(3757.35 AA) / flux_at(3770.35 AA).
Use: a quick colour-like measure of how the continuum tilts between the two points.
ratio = 0.92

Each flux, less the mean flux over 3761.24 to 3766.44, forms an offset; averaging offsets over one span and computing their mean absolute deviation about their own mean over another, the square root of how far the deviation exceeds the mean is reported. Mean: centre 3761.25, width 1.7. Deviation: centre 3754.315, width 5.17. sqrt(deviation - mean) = 1.1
